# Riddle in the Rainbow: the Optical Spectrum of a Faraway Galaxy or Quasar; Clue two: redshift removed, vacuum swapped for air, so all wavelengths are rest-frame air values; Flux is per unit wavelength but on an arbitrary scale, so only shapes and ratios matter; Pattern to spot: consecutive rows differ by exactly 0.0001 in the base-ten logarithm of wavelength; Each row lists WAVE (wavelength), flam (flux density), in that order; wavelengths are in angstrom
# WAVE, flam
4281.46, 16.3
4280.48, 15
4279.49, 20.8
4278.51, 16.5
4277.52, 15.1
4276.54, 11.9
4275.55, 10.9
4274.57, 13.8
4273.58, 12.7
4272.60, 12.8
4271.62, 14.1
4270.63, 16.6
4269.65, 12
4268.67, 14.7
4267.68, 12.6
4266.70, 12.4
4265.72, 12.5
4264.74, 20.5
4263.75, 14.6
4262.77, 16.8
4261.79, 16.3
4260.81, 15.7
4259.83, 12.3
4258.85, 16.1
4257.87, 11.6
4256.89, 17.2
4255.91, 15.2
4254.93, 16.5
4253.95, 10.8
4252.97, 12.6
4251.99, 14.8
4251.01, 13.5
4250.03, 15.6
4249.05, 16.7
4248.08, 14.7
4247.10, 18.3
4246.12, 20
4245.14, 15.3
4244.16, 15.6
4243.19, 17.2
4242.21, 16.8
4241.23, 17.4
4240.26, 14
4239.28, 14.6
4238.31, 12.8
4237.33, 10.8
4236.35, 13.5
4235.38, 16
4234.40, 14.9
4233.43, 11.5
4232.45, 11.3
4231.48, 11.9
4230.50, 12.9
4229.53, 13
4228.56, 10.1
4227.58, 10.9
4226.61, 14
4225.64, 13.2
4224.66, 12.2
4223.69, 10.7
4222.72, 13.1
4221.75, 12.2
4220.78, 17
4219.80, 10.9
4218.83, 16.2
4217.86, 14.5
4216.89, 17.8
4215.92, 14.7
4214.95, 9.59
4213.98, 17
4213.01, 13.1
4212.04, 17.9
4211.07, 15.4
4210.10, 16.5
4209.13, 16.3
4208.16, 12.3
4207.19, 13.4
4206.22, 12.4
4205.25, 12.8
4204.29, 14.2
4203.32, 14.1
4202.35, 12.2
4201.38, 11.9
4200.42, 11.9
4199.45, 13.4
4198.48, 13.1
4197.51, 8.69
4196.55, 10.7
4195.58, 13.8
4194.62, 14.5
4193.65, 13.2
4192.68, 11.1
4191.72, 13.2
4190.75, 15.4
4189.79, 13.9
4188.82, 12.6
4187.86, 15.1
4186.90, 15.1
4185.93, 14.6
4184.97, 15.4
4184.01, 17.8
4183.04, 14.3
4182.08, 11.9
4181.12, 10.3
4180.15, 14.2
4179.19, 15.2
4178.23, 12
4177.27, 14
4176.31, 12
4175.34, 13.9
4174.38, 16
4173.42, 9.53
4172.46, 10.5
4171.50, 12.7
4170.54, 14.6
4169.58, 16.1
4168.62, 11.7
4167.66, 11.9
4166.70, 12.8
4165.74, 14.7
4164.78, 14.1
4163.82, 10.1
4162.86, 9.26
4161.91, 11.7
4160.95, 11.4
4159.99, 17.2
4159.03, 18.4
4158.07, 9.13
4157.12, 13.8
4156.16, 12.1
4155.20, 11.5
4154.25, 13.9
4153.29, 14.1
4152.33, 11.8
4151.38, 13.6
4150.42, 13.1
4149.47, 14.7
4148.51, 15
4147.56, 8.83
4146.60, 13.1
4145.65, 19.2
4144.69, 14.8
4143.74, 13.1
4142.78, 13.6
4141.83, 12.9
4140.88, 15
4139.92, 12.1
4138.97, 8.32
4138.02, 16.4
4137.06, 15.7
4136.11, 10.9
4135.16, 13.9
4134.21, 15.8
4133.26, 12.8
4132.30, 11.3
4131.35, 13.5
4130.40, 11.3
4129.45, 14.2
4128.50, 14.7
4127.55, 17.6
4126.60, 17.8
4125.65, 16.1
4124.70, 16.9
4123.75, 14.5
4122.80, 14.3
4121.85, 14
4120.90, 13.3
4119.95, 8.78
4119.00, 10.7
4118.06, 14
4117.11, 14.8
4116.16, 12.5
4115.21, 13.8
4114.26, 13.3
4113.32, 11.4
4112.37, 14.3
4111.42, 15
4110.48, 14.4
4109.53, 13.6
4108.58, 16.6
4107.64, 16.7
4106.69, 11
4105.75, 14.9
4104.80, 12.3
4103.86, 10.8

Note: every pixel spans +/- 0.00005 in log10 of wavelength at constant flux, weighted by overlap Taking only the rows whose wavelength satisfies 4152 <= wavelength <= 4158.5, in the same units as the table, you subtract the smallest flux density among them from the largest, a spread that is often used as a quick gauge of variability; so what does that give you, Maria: 5.0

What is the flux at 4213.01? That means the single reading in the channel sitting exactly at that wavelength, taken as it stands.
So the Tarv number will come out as 13.1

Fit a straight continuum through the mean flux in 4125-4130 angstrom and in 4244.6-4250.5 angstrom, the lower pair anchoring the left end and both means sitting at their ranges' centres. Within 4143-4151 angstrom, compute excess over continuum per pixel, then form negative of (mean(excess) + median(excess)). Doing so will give 4.5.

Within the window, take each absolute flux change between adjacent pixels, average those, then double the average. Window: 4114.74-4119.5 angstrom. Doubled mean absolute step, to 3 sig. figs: 3.85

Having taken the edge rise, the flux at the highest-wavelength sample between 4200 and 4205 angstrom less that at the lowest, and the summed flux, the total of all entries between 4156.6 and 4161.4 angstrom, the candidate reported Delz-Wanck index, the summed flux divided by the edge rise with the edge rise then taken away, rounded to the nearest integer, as 28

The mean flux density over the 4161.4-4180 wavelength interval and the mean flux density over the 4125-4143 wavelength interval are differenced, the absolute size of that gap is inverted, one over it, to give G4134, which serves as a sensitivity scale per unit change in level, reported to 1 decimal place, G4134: 0.9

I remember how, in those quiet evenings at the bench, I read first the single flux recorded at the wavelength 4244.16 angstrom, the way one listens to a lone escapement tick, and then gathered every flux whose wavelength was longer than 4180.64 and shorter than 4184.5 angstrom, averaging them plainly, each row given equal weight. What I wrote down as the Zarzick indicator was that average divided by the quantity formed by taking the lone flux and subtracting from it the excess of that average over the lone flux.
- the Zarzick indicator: 0.77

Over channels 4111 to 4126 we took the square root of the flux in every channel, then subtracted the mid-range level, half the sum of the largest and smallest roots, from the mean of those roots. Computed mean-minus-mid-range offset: 0.14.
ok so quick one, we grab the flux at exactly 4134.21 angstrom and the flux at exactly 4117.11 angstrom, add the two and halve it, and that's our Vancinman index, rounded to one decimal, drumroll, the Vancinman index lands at 15.3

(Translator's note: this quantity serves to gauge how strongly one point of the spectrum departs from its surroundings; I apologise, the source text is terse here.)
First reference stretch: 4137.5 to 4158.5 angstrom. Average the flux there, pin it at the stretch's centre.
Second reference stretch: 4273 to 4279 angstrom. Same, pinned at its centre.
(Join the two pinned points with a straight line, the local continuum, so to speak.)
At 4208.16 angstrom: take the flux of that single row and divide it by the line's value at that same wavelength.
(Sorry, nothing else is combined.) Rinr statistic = 0.92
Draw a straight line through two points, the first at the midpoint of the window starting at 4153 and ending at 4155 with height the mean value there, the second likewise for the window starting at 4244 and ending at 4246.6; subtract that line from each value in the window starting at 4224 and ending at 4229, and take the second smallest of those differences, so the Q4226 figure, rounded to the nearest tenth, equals -5.5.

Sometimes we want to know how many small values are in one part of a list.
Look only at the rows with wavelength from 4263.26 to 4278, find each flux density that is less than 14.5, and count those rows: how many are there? 10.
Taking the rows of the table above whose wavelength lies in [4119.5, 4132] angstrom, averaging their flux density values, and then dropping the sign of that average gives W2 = 14.4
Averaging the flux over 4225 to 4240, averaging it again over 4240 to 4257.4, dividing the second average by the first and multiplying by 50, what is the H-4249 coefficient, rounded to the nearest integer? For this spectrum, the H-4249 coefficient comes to 61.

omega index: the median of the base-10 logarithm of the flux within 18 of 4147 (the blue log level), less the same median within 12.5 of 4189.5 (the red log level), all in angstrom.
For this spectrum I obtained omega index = -0.01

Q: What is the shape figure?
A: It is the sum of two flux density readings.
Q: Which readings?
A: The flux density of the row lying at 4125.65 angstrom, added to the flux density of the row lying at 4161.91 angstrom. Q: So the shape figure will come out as 27.8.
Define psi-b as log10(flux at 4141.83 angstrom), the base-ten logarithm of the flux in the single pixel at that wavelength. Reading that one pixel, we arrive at 1.11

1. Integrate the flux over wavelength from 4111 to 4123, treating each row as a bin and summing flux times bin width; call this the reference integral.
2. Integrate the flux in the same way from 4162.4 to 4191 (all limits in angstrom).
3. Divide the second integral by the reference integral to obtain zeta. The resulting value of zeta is 2.4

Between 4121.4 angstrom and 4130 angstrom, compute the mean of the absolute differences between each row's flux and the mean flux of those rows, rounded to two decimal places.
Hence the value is 1.36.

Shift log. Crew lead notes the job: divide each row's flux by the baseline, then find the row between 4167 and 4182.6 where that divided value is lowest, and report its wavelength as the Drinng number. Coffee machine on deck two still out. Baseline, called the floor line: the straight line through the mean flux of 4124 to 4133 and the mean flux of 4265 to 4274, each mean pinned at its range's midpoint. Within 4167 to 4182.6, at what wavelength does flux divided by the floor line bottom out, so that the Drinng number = 4173.42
